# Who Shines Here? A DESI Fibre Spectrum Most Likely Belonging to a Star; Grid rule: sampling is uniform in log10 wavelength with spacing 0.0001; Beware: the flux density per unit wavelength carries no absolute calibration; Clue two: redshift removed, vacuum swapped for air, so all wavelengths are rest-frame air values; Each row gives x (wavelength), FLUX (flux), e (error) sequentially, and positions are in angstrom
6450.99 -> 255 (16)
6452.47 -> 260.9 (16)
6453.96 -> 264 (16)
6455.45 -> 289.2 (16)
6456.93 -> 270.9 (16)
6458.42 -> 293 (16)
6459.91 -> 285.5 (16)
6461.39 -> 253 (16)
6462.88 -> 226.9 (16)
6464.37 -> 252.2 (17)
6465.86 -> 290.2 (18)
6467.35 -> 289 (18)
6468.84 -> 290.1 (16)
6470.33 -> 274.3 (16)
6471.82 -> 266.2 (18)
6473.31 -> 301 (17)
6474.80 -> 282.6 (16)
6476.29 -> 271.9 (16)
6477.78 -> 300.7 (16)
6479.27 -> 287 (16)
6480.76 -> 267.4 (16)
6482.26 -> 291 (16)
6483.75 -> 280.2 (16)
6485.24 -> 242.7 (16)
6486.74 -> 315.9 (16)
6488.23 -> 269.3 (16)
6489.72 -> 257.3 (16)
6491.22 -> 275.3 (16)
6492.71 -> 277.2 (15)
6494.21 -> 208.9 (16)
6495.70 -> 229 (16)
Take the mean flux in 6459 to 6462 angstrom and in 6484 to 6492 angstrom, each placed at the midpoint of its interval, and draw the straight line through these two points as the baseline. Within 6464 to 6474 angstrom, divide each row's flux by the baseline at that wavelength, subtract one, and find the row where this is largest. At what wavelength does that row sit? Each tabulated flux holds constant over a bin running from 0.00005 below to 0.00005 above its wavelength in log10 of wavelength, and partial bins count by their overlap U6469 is 6473.31 angstrom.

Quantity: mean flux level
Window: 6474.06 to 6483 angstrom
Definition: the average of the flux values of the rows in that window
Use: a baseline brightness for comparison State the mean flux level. 283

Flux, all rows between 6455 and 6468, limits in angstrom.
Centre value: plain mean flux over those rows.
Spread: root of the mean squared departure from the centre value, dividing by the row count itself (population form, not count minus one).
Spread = 21.93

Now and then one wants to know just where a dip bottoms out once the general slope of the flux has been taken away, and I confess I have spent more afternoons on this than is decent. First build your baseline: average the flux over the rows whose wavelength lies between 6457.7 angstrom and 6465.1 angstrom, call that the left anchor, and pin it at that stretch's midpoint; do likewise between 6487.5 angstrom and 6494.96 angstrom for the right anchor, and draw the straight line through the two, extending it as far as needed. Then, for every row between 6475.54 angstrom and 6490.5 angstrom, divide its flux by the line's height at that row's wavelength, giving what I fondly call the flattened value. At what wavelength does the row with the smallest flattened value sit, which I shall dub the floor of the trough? 6485.24 angstrom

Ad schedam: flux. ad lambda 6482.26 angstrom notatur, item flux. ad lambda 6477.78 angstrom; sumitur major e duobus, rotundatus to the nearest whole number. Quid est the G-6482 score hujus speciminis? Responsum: 301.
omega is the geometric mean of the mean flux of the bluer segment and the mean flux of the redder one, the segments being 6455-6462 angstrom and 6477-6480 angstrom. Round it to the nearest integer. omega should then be 286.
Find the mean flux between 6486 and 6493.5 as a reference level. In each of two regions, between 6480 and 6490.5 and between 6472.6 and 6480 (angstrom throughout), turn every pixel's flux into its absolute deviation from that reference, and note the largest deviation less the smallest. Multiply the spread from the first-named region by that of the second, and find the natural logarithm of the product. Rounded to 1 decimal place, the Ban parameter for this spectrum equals 6.5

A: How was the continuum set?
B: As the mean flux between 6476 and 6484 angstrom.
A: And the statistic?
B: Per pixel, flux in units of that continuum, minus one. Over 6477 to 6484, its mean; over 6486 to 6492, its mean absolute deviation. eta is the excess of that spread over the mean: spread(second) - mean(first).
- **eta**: 0.06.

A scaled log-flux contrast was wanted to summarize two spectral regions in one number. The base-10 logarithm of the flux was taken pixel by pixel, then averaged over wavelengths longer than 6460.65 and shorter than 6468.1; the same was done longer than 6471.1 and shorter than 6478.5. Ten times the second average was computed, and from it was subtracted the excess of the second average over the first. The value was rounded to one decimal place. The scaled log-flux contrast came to 24.5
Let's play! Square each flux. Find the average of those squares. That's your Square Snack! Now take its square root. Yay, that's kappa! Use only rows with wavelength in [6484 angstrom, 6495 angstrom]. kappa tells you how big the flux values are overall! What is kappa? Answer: 266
